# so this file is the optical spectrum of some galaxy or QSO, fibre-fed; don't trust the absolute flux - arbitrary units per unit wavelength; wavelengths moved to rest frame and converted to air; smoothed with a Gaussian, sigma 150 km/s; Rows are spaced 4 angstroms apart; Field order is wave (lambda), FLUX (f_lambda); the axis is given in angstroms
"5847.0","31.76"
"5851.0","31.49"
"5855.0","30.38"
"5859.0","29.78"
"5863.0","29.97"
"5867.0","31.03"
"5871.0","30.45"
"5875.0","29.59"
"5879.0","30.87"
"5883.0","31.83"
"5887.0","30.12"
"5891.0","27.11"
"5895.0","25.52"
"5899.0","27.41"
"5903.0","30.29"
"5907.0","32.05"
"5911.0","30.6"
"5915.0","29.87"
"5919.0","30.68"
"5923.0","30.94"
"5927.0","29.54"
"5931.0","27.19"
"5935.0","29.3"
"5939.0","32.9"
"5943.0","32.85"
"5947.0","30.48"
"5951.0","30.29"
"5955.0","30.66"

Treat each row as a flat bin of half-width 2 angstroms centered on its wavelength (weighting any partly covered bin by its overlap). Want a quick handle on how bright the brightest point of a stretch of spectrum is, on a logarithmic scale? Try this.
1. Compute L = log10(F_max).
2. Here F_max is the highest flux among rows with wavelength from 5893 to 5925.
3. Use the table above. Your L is 1.506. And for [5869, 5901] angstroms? 1.503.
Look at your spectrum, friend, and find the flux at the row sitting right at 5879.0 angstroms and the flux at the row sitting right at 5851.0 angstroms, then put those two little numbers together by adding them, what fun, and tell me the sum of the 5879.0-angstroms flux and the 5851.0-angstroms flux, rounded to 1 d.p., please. 62.4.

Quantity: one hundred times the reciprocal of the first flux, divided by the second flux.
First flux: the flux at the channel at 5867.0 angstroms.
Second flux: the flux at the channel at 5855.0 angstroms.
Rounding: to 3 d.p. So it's 0.106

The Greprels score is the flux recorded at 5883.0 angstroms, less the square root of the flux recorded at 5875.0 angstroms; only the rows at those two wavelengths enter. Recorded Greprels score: 26.4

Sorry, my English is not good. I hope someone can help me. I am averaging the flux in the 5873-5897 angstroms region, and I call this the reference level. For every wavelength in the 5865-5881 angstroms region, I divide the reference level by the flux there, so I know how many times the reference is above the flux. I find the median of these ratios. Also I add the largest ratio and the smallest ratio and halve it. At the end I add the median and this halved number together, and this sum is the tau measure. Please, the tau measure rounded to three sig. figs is 1.91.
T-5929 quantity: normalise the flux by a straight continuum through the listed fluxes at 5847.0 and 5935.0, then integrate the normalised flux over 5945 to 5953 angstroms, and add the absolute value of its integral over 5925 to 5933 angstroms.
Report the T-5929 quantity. 16.1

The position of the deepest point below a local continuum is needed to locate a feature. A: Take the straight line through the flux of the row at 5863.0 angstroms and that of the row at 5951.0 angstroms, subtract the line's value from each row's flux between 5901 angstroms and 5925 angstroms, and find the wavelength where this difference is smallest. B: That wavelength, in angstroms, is 5915.0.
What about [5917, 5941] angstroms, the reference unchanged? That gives 5931.0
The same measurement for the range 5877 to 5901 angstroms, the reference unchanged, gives 5895.0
